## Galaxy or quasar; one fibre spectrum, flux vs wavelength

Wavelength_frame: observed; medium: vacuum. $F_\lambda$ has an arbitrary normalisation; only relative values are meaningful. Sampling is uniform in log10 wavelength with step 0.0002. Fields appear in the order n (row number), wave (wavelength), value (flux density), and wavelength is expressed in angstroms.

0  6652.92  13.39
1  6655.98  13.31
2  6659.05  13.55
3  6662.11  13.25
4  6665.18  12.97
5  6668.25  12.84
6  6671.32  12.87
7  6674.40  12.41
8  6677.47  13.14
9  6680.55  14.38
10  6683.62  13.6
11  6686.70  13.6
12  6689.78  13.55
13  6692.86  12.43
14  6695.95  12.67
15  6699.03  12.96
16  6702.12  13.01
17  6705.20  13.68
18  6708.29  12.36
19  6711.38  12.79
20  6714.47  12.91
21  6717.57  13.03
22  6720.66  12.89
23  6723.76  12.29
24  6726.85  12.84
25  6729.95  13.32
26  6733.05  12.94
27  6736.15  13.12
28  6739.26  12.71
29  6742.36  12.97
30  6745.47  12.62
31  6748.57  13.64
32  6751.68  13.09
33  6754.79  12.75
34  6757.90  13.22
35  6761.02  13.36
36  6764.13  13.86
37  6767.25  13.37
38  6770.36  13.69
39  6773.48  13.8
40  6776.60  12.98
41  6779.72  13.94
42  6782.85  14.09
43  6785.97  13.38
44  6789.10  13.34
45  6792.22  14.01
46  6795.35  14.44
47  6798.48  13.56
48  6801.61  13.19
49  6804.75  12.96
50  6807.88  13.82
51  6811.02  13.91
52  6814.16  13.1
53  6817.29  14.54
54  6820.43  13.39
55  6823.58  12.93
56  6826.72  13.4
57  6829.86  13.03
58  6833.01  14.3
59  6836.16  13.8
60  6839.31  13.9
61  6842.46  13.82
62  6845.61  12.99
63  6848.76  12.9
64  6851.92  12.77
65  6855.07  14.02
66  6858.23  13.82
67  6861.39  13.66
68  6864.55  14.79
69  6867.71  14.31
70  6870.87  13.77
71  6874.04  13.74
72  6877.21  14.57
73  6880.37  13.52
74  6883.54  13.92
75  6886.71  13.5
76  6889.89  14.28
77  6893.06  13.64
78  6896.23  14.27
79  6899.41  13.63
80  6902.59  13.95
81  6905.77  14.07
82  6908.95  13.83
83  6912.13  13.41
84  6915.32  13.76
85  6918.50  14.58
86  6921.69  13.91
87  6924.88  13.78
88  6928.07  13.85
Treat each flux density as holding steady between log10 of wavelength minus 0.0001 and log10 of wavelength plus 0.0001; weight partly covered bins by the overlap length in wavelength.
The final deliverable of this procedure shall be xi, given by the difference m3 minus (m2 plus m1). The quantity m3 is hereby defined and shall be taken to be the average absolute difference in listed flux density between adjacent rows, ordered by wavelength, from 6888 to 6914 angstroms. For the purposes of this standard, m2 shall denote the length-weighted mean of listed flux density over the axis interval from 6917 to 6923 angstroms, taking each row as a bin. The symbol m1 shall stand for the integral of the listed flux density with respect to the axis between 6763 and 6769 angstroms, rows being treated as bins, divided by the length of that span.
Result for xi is -27.42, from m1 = 13.6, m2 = 14.2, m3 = 0.43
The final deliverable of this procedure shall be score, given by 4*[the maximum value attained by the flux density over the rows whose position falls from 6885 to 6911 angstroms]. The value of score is 57.1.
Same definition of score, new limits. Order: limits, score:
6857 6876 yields 59.2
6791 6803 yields 57.8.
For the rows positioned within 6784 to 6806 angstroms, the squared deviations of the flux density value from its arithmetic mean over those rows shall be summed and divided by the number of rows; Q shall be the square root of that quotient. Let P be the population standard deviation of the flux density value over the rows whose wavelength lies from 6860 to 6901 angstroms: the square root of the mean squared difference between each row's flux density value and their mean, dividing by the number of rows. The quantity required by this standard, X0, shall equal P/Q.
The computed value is 0.9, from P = 0.41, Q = 0.47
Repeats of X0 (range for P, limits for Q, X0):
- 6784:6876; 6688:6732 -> 1.3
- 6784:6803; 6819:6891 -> 0.8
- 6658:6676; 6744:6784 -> 0.8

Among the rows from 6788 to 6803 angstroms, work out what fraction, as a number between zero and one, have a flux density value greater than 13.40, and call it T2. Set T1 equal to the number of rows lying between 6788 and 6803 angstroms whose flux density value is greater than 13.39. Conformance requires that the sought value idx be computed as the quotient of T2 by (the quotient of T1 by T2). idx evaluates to 0.12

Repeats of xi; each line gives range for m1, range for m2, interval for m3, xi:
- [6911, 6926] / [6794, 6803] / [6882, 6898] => -27.01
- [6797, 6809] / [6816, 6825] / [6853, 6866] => -26.46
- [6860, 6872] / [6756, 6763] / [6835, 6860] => -27.07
